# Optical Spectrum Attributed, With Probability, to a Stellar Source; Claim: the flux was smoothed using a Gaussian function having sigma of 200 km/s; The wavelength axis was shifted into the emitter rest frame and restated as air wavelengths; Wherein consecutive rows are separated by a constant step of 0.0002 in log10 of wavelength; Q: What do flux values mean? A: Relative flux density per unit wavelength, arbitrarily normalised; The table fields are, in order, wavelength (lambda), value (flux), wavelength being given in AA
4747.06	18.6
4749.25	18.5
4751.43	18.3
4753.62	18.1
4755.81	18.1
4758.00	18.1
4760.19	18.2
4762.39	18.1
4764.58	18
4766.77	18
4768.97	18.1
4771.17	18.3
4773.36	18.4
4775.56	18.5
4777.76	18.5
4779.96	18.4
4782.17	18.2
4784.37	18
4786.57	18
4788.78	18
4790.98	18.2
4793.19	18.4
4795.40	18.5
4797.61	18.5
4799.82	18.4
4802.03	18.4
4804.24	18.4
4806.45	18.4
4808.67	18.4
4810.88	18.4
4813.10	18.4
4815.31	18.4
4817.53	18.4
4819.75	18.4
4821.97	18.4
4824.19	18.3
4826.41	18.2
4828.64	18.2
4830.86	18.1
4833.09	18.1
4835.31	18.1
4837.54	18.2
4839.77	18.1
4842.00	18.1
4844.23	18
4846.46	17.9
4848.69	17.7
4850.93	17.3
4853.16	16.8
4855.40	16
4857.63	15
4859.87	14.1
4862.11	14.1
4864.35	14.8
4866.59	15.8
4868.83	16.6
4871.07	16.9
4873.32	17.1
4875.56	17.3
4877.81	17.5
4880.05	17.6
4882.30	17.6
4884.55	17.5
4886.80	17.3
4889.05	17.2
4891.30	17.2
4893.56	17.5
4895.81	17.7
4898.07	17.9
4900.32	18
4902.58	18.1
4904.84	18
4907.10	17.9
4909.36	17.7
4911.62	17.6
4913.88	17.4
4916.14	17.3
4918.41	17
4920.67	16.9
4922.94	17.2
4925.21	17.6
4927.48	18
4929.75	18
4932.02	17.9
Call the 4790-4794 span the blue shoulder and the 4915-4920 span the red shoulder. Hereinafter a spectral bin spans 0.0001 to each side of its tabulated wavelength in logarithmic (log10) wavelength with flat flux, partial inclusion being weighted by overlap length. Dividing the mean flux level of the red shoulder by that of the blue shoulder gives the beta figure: 0.94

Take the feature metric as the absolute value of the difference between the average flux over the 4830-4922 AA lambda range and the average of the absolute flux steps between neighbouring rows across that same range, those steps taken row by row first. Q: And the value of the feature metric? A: 16.9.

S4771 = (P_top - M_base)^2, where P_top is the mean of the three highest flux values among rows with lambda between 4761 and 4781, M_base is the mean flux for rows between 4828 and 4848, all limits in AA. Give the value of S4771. 0.1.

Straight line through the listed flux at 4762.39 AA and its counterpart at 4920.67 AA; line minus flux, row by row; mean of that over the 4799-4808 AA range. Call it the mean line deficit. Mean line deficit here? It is -0.61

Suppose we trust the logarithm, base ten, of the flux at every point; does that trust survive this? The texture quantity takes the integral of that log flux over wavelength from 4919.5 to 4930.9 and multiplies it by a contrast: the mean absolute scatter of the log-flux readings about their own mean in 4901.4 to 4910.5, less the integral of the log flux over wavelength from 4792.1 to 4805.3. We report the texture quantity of -237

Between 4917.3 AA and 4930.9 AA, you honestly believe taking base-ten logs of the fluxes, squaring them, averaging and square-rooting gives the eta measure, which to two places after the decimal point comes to 1.24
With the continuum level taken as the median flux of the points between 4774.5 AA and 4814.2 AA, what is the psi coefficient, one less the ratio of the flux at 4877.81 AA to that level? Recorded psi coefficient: 0.049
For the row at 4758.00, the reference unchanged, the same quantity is 0.016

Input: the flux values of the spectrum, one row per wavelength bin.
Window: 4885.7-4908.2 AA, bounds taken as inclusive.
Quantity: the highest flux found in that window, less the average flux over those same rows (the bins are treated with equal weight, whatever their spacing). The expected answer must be 0.42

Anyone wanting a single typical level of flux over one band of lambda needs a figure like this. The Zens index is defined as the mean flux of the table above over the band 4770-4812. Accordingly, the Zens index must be 18.3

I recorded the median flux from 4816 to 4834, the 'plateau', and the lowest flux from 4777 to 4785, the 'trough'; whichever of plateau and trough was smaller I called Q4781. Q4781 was 18.0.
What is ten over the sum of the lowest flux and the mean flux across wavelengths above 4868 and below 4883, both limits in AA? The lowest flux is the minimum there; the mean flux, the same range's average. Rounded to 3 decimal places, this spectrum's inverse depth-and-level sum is 0.296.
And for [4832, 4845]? 0.277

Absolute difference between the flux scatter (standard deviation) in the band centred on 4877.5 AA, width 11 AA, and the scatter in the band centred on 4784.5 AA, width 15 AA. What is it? 0.01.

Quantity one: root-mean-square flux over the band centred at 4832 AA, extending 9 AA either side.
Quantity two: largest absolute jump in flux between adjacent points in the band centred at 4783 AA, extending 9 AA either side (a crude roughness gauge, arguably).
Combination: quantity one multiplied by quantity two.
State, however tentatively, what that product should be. 3.6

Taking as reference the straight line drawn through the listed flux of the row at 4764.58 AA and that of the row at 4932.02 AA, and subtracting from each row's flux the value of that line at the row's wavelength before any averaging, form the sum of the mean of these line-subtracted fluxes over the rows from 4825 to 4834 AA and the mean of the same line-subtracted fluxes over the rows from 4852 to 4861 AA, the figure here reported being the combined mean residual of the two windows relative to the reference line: -2.3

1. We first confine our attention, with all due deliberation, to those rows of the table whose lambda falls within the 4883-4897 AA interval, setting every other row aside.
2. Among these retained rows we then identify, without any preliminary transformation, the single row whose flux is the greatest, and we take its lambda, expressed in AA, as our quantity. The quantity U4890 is 4895.81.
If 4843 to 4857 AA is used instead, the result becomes 4844.23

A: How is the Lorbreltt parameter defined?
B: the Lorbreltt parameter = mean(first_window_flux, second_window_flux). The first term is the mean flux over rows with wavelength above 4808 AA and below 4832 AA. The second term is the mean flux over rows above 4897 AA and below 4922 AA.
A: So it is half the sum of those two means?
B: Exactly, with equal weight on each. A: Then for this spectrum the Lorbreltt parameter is 18.0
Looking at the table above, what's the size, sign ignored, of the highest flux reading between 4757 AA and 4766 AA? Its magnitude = 18.20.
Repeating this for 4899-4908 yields 18.10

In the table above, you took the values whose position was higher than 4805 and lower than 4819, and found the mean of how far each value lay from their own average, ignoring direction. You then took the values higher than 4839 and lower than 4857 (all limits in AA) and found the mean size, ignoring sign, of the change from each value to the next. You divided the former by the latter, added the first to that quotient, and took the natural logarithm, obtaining -31.8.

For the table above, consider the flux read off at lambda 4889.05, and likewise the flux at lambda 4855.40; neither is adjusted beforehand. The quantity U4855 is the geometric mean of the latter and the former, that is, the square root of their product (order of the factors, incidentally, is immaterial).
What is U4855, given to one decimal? 16.6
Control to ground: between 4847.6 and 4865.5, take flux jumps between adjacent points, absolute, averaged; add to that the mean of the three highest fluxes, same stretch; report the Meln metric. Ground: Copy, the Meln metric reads 17.9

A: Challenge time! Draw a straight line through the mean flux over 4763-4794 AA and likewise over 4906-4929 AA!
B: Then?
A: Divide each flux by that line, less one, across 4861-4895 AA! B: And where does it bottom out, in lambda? 4862.11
